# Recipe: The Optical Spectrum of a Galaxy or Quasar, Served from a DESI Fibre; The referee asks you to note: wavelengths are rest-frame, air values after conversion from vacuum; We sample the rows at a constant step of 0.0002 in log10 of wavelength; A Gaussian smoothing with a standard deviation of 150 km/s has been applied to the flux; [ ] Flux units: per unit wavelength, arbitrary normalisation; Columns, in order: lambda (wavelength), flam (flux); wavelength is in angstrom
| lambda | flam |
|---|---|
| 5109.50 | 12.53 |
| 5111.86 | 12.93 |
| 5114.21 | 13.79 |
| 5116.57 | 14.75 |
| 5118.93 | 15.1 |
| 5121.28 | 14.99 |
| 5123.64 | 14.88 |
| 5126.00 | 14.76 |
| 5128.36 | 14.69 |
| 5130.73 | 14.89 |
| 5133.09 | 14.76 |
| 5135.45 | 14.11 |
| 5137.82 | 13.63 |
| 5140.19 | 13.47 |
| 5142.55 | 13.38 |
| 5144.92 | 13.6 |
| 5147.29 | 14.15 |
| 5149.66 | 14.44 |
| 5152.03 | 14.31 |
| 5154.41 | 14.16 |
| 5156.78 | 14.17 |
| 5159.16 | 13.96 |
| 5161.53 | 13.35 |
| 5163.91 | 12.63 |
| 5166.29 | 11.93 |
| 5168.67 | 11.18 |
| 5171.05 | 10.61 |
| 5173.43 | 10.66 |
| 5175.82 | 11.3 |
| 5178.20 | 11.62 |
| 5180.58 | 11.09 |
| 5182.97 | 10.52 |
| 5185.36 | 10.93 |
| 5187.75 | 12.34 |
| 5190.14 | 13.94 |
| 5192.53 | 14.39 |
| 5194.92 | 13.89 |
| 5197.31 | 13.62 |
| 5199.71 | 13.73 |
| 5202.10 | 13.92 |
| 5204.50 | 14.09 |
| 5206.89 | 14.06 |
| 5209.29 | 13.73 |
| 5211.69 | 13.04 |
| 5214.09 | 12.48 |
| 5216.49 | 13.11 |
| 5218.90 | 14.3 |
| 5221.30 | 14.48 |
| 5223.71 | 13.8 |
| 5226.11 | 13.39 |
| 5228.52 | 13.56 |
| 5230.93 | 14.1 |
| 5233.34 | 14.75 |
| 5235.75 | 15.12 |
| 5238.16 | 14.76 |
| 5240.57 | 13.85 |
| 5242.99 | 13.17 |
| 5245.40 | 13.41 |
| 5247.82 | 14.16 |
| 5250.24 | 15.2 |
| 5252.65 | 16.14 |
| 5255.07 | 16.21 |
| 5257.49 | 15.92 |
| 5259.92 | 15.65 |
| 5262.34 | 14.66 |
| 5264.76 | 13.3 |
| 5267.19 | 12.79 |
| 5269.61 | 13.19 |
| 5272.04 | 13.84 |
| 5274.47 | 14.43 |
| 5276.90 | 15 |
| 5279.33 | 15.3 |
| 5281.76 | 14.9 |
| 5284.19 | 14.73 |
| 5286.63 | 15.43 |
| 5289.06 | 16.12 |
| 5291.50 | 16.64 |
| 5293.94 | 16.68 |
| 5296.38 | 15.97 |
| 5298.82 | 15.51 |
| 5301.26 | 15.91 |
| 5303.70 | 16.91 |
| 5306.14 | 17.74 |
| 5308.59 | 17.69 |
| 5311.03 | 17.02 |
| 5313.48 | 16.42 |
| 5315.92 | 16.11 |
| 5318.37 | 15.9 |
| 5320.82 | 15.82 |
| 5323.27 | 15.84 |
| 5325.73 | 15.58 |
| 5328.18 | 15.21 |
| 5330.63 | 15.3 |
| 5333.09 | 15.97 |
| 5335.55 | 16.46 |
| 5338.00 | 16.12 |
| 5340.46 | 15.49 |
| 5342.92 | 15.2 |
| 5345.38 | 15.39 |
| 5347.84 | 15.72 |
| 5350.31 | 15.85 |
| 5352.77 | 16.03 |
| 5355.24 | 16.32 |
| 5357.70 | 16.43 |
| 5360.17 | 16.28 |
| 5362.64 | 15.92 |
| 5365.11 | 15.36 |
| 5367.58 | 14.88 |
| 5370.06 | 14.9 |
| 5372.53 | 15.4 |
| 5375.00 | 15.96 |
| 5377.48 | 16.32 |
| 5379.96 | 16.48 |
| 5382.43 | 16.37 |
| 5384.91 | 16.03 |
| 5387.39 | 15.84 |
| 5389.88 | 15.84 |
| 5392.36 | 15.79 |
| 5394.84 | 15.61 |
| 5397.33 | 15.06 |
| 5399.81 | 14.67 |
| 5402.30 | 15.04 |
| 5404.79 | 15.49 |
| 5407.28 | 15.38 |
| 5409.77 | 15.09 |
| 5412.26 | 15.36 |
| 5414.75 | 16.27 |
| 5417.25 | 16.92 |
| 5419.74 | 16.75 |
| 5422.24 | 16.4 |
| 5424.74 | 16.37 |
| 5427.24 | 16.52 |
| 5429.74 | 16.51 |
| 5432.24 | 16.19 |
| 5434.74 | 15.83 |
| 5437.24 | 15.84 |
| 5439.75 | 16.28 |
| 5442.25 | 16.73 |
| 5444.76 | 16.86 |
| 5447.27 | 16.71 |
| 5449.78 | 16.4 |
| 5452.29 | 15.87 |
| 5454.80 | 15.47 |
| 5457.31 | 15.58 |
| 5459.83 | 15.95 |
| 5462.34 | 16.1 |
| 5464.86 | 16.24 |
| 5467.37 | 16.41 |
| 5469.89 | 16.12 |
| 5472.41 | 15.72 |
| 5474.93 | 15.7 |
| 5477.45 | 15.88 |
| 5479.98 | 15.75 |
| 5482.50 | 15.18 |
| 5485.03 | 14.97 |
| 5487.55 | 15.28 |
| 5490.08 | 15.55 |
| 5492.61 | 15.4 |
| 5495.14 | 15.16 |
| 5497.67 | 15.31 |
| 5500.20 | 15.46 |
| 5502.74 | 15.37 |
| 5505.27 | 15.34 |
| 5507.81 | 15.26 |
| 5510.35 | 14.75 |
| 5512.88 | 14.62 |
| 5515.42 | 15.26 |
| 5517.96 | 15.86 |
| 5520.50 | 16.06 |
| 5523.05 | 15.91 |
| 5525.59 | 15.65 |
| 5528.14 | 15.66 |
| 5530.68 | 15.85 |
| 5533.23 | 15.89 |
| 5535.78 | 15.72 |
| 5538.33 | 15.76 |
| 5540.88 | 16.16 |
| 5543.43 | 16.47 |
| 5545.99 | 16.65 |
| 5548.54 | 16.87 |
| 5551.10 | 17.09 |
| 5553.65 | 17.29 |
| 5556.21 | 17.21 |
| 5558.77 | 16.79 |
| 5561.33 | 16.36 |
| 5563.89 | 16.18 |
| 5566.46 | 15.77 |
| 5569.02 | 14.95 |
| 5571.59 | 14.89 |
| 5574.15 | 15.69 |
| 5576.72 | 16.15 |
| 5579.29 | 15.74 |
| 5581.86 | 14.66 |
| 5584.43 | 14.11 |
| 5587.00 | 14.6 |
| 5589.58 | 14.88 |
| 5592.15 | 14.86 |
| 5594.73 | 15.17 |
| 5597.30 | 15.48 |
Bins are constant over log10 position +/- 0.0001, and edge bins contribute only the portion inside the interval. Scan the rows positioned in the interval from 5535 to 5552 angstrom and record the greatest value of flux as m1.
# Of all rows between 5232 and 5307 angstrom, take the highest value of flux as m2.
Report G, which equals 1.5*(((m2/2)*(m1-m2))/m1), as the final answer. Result -0.5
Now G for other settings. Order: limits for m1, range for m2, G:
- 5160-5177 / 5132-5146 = -1.2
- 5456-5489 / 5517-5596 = -0.7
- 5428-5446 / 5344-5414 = 0.3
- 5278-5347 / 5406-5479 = 0.6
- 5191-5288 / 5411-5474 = -0.6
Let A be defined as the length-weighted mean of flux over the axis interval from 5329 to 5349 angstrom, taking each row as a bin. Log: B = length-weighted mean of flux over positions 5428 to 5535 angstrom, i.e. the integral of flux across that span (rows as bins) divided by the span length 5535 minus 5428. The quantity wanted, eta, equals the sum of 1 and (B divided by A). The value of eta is 2.00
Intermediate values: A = 15.7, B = 15.8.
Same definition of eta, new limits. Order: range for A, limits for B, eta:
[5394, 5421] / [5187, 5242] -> 1.89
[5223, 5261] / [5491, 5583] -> 2.08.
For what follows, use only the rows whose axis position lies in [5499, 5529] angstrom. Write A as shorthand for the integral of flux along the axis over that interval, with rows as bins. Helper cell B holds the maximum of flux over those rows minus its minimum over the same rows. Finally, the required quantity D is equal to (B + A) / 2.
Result 232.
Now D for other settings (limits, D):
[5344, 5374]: 236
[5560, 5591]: 239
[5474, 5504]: 232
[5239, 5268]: 213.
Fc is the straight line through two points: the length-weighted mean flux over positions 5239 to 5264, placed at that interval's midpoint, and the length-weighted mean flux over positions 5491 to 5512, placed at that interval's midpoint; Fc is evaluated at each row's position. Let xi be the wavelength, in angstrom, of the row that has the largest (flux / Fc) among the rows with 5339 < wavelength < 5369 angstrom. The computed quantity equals 5357.70 angstrom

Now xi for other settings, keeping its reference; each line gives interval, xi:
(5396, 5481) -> 5417.25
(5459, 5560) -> 5553.65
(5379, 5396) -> 5379.96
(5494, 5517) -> 5500.20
